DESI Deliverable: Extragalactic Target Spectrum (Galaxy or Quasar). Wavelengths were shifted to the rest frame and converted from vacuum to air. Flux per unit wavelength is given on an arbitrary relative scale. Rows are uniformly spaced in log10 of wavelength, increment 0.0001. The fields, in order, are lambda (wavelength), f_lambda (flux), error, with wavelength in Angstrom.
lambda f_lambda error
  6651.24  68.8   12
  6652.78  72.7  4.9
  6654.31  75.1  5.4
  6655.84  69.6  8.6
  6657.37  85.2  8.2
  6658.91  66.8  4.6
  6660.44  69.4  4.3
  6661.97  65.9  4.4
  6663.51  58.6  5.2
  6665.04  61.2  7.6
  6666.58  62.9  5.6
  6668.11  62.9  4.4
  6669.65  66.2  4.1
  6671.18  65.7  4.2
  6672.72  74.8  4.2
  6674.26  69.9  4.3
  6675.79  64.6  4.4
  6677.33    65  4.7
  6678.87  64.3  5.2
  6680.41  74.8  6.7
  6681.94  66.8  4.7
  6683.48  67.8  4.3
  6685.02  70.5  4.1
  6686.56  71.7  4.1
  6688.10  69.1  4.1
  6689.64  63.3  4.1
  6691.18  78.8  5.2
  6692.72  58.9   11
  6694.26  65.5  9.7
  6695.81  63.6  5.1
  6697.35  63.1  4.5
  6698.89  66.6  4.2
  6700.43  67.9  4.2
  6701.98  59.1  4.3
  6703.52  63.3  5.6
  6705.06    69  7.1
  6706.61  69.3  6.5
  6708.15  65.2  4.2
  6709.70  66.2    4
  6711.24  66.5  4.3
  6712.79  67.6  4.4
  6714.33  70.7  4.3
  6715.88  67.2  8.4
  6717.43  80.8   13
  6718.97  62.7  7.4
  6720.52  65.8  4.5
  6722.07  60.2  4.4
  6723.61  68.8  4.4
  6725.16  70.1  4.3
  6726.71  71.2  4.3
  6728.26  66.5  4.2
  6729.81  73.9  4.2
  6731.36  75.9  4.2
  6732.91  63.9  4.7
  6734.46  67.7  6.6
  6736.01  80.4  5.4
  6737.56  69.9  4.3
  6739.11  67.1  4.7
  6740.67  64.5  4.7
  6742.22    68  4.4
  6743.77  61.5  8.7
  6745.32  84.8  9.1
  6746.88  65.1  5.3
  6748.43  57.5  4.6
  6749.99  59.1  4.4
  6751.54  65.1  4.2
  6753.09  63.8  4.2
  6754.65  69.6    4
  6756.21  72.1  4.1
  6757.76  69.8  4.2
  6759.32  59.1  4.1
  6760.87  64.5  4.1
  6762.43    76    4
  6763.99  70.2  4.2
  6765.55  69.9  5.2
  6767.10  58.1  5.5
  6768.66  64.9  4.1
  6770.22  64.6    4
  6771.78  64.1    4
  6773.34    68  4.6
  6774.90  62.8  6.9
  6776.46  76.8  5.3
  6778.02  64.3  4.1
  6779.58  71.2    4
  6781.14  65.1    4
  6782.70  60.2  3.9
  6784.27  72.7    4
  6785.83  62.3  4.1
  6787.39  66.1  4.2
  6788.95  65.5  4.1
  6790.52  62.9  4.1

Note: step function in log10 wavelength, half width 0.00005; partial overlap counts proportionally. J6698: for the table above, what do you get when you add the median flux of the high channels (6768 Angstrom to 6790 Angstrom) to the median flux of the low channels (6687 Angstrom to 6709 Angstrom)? 130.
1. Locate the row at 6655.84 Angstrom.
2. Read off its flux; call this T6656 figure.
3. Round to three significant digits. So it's 69.6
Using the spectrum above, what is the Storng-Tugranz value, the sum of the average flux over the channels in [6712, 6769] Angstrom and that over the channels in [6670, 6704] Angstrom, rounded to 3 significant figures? 135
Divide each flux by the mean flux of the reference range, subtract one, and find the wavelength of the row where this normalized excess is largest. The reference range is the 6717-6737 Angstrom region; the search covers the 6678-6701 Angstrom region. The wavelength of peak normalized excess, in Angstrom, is 6691.18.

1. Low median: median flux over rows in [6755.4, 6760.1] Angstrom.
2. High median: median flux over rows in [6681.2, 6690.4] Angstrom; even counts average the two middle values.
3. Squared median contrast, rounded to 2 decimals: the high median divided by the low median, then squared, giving 0.96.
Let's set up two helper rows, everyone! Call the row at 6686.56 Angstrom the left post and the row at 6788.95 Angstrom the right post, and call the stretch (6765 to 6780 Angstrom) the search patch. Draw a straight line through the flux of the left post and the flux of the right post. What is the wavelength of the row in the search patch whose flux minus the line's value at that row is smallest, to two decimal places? 6767.10 Angstrom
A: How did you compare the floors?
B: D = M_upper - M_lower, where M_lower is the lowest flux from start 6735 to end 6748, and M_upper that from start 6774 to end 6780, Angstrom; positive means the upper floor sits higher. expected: 1.3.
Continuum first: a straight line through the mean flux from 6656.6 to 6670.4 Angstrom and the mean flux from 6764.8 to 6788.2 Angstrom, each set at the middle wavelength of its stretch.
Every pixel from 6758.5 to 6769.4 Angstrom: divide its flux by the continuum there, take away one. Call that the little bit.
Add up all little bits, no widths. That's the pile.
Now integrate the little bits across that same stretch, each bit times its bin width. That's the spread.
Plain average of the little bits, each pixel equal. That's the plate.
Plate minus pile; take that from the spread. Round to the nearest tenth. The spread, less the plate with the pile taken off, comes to 0.0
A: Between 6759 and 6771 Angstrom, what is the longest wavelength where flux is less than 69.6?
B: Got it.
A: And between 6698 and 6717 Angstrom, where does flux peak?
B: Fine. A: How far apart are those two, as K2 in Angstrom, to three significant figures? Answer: 55.9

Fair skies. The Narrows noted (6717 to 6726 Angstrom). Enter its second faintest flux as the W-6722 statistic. 62.7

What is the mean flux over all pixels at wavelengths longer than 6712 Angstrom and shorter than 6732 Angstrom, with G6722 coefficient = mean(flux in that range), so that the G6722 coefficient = 69.3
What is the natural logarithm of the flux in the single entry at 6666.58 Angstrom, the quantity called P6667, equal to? 4.14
